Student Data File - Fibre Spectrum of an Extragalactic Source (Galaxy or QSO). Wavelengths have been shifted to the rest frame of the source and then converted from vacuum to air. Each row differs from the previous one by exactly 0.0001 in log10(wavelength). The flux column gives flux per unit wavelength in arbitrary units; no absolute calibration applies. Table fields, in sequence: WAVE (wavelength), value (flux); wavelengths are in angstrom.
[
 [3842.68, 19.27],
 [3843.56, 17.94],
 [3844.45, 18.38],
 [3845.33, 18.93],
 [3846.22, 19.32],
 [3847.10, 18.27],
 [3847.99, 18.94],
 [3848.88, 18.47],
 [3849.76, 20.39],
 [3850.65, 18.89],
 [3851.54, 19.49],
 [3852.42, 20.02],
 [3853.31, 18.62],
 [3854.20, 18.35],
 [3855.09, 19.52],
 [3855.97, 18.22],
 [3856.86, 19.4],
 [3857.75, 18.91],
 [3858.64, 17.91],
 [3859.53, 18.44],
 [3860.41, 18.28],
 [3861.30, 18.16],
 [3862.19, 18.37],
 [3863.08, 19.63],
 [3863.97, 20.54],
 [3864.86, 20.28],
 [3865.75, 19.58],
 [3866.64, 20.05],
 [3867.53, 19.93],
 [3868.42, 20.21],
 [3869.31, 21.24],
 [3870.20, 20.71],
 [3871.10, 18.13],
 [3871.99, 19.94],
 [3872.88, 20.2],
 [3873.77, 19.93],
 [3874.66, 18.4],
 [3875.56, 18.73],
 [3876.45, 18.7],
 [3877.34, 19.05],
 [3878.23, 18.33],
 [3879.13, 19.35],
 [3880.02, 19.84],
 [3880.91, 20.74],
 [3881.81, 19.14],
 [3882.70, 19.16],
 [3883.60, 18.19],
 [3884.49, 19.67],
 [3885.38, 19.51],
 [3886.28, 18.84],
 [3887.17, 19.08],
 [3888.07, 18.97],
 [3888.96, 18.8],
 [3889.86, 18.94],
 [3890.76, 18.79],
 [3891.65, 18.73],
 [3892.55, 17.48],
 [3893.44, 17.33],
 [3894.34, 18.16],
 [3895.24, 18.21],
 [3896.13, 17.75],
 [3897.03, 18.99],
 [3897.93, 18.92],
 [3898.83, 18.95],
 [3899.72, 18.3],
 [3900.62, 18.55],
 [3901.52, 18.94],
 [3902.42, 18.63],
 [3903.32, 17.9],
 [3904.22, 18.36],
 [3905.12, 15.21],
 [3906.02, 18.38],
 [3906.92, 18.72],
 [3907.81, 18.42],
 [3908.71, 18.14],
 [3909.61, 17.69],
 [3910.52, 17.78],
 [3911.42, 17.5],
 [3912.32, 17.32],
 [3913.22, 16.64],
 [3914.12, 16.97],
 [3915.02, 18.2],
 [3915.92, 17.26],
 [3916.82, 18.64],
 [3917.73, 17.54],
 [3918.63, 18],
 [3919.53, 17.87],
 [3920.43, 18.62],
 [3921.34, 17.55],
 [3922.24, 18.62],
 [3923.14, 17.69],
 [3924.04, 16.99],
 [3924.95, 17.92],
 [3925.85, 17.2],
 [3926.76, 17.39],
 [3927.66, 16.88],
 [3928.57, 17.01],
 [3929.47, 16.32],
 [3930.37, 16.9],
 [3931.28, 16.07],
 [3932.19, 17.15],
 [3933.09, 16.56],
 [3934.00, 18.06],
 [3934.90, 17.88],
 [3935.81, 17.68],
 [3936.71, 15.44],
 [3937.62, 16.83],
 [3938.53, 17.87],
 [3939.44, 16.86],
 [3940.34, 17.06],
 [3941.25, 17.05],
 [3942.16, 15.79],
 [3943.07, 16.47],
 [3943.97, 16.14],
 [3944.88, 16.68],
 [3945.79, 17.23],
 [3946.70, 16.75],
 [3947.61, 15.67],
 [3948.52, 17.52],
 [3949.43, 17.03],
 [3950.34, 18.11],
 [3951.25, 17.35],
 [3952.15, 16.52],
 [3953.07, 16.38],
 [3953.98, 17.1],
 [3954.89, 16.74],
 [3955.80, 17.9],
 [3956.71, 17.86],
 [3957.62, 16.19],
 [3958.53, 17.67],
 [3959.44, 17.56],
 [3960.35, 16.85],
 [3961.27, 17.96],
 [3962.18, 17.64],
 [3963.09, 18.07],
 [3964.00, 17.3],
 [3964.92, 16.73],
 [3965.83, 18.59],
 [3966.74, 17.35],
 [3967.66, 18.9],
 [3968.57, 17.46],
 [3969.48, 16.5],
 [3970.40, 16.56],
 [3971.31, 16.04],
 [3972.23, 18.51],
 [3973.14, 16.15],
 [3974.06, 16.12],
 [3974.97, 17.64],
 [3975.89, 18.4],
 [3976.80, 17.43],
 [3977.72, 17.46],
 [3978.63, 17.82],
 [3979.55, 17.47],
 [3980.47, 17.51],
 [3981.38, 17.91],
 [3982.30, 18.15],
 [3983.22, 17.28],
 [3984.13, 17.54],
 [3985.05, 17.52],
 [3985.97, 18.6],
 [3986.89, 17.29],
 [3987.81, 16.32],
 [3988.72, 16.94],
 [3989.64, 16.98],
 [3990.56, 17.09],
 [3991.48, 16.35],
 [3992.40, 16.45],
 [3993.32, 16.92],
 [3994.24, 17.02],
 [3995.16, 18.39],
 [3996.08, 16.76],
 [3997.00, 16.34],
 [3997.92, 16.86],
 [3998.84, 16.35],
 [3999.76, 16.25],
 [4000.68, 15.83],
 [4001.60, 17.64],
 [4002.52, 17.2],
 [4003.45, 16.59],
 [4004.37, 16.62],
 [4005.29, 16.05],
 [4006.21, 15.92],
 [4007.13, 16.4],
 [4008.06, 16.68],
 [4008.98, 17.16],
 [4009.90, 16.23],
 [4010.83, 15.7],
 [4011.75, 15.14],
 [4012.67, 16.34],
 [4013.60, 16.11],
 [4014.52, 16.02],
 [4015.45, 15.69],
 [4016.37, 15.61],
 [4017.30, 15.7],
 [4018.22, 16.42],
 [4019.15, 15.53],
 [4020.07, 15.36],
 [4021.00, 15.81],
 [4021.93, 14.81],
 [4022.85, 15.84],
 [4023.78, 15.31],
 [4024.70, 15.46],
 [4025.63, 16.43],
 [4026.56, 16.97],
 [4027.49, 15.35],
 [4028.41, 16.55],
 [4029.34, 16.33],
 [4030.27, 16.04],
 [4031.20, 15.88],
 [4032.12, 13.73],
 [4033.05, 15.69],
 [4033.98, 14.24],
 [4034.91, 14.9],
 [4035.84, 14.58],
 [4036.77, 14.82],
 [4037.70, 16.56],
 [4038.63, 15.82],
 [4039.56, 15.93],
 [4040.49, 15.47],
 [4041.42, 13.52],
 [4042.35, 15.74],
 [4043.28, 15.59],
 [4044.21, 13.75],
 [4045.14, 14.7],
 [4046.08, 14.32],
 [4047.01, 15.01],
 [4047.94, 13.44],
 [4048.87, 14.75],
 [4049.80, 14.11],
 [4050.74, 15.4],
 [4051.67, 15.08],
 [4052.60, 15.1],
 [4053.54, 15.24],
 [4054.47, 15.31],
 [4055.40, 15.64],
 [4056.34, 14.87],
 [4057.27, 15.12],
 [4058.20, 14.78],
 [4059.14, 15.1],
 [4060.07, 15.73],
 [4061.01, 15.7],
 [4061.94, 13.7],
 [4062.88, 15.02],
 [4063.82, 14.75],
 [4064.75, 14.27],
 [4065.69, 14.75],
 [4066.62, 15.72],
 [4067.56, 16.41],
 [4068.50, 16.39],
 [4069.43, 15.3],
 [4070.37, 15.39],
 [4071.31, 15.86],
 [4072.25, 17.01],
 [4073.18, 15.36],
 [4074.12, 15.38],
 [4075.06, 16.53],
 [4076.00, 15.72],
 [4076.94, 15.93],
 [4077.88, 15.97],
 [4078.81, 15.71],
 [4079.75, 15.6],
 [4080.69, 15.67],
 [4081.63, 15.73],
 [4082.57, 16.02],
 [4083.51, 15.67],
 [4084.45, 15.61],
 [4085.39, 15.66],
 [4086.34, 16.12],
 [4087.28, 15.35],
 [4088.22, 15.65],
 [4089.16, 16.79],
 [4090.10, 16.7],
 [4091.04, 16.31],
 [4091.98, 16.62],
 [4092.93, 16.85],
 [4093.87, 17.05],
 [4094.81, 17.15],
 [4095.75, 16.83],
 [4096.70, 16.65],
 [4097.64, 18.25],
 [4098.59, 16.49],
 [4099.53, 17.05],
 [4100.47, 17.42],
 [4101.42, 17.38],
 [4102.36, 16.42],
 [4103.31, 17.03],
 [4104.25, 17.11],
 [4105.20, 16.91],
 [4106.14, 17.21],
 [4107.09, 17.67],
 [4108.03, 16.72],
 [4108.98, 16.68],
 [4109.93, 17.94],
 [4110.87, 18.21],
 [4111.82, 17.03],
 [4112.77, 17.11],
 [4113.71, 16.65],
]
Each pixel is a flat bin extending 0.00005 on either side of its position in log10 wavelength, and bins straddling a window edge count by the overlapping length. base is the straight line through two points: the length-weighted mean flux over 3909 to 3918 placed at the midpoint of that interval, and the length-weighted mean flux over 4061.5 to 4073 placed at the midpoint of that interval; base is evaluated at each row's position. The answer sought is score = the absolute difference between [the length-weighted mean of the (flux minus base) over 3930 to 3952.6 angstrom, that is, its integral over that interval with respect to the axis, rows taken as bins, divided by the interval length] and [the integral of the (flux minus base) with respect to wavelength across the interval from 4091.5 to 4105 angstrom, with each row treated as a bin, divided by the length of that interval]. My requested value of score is 2.3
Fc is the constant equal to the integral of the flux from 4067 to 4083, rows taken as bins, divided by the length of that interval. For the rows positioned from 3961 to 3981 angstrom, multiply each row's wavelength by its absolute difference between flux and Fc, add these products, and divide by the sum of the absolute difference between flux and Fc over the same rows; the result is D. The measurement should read 3970.5 angstrom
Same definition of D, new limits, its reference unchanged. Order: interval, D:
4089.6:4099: 4094.9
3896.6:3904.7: 3900.4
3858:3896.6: 3876.3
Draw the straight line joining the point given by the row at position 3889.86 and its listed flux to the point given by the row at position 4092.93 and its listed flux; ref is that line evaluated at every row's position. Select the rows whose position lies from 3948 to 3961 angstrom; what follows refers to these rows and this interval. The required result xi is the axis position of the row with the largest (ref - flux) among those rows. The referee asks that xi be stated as 3957.62 angstrom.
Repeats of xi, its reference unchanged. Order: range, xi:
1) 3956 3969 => 3957.62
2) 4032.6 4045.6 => 4041.42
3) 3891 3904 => 3893.44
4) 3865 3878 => 3871.10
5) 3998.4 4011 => 4010.83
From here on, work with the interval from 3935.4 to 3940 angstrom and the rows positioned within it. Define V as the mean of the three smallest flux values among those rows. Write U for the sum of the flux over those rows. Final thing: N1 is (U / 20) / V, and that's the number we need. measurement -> 0.259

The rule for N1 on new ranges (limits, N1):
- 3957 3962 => 0.256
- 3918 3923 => 0.255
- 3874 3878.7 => 0.252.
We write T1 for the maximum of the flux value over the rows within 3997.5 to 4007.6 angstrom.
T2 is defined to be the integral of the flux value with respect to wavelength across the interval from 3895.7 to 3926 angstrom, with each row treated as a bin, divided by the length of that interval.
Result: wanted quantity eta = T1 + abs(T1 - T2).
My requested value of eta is 18.0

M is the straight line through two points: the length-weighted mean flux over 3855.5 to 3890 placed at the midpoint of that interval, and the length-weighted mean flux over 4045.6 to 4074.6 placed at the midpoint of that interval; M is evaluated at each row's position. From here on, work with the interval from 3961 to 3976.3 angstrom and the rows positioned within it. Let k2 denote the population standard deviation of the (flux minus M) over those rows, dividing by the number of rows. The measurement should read 0.88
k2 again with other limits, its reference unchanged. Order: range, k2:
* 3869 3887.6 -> 0.82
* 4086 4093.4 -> 0.55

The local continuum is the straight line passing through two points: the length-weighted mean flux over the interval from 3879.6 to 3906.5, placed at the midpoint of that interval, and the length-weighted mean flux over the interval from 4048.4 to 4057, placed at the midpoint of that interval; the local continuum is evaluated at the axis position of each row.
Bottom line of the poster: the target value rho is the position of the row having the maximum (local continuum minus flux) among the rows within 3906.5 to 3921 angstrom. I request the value 3913.22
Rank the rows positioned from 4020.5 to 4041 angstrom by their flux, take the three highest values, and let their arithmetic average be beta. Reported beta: 16.7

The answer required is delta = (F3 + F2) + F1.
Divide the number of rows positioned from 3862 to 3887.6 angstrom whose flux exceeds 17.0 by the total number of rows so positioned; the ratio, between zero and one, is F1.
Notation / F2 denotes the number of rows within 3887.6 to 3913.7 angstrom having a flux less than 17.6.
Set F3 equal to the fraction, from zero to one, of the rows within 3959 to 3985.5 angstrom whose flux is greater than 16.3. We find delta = 8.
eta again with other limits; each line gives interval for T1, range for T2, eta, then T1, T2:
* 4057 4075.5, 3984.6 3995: 17.1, 17.01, 17.1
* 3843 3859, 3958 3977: 23.4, 20.39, 17.4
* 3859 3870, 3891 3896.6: 24.5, 21.24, 18.0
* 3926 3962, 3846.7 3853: 19.2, 18.11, 19.2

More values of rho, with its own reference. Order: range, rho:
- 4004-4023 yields 4021.93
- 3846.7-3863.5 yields 3858.64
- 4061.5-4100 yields 4061.94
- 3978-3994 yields 3987.81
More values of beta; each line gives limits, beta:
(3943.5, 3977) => 18.7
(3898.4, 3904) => 18.8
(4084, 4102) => 17.7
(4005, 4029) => 16.9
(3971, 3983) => 18.4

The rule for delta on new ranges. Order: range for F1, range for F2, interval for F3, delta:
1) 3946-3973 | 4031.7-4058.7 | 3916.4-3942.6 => 31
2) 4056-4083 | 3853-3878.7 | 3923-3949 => 1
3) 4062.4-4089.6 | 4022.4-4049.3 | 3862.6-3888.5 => 30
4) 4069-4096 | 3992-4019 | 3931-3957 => 28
